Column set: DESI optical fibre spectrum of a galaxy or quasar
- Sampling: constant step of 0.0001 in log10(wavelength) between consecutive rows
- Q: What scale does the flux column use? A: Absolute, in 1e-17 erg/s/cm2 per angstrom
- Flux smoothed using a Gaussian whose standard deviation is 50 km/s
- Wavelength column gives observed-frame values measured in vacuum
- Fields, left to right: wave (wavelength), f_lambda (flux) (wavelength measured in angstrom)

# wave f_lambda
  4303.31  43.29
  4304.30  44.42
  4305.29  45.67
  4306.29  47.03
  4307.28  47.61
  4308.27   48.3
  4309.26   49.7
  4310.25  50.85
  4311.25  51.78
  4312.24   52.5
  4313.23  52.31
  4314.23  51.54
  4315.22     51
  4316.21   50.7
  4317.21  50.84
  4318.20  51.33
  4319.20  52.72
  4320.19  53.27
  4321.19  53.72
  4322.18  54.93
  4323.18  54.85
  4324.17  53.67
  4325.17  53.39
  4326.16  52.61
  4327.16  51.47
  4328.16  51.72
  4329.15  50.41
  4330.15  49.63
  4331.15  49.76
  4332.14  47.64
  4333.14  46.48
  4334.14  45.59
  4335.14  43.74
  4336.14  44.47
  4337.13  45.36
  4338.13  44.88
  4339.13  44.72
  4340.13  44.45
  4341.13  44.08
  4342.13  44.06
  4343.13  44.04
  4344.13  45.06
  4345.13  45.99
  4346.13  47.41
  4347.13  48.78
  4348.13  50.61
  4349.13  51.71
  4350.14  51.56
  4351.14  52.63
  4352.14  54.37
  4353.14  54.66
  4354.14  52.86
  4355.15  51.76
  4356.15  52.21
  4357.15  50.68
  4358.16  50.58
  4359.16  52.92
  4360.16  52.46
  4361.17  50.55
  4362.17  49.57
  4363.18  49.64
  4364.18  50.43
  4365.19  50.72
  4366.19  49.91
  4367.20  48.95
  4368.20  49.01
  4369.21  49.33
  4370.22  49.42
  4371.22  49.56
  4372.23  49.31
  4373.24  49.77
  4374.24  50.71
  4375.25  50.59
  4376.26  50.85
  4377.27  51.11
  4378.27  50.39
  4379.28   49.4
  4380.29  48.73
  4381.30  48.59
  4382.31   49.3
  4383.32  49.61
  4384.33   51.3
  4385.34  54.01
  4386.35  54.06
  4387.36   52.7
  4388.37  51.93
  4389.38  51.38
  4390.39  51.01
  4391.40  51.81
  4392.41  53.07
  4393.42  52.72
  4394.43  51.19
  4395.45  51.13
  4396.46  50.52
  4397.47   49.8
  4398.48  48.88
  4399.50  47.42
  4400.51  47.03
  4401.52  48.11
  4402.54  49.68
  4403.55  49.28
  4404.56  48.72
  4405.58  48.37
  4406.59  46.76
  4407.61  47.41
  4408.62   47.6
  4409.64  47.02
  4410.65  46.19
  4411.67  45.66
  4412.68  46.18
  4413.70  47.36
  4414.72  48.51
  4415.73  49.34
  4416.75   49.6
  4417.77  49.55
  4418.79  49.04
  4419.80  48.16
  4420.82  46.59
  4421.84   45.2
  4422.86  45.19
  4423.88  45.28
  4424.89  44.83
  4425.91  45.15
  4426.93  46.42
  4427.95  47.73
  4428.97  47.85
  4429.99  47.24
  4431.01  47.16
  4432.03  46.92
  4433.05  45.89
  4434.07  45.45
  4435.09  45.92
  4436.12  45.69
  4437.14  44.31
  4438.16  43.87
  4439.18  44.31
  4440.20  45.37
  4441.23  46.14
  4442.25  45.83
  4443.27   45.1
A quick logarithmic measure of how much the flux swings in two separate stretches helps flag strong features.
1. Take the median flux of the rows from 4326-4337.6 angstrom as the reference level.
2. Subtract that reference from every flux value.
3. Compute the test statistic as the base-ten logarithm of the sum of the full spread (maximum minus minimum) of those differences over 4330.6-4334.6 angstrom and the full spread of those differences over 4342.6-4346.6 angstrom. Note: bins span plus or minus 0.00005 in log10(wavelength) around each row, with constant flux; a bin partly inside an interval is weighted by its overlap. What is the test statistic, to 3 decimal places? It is 0.877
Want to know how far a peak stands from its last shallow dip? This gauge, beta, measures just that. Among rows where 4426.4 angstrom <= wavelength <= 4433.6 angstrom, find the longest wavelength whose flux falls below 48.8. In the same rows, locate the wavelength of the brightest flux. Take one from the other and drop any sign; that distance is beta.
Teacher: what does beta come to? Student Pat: 4.1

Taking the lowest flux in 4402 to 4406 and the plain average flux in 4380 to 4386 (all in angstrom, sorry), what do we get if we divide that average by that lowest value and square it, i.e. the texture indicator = 1.08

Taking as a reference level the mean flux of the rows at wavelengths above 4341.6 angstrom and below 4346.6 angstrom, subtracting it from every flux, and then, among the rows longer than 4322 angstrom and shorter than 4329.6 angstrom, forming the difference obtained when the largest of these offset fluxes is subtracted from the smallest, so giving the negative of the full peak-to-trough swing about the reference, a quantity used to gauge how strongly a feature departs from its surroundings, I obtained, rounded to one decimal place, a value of -4.5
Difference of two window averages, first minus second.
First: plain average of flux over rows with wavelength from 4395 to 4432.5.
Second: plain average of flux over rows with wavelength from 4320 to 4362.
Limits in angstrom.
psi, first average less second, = -2.0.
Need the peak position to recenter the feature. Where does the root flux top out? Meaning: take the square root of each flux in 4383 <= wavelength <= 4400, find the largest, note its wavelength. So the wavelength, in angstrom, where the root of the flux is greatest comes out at 4386.35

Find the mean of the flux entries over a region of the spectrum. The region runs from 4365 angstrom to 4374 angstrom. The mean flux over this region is 49.6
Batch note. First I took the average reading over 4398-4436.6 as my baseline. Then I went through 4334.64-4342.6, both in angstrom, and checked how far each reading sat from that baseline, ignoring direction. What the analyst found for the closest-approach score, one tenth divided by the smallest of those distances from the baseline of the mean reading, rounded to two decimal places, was 0.05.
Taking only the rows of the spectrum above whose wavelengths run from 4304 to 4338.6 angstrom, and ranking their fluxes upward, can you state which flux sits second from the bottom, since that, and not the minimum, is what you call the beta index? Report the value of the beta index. 44.42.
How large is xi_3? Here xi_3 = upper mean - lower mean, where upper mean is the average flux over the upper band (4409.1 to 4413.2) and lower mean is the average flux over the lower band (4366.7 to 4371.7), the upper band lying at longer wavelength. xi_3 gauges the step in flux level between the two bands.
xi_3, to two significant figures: -3.0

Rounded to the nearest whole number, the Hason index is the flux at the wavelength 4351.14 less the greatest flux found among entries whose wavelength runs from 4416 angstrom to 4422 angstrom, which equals 3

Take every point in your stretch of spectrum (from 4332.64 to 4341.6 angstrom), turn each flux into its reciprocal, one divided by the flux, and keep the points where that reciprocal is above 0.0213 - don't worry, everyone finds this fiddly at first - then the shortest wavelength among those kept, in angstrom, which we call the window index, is 4333.14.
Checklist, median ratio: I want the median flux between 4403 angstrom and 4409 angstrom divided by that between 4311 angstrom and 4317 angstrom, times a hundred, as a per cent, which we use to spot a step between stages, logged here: 92.9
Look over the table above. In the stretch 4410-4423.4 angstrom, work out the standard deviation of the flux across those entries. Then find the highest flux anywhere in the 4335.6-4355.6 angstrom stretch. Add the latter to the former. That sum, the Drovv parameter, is 56.3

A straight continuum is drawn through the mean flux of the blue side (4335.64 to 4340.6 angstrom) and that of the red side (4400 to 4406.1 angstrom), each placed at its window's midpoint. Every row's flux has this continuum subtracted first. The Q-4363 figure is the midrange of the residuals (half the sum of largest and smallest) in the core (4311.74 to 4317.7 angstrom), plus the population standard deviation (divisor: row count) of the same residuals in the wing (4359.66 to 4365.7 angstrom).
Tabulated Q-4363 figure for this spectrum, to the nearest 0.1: 9.2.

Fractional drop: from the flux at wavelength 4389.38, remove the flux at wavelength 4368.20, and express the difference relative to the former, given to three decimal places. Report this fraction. 0.046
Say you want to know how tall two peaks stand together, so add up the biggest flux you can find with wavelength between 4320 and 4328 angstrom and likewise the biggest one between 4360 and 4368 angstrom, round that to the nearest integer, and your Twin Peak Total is 107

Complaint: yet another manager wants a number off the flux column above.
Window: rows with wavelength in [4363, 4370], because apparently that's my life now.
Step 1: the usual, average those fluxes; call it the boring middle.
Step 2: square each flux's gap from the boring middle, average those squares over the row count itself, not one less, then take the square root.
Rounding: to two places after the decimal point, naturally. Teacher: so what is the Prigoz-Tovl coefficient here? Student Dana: 0.63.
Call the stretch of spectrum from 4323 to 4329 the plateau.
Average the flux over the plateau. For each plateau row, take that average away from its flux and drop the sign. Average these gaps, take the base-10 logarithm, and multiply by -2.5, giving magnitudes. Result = 0.0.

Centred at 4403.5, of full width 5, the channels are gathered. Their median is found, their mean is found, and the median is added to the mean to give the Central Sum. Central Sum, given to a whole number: 98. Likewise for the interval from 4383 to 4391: 104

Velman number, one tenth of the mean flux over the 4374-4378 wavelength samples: 5.1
